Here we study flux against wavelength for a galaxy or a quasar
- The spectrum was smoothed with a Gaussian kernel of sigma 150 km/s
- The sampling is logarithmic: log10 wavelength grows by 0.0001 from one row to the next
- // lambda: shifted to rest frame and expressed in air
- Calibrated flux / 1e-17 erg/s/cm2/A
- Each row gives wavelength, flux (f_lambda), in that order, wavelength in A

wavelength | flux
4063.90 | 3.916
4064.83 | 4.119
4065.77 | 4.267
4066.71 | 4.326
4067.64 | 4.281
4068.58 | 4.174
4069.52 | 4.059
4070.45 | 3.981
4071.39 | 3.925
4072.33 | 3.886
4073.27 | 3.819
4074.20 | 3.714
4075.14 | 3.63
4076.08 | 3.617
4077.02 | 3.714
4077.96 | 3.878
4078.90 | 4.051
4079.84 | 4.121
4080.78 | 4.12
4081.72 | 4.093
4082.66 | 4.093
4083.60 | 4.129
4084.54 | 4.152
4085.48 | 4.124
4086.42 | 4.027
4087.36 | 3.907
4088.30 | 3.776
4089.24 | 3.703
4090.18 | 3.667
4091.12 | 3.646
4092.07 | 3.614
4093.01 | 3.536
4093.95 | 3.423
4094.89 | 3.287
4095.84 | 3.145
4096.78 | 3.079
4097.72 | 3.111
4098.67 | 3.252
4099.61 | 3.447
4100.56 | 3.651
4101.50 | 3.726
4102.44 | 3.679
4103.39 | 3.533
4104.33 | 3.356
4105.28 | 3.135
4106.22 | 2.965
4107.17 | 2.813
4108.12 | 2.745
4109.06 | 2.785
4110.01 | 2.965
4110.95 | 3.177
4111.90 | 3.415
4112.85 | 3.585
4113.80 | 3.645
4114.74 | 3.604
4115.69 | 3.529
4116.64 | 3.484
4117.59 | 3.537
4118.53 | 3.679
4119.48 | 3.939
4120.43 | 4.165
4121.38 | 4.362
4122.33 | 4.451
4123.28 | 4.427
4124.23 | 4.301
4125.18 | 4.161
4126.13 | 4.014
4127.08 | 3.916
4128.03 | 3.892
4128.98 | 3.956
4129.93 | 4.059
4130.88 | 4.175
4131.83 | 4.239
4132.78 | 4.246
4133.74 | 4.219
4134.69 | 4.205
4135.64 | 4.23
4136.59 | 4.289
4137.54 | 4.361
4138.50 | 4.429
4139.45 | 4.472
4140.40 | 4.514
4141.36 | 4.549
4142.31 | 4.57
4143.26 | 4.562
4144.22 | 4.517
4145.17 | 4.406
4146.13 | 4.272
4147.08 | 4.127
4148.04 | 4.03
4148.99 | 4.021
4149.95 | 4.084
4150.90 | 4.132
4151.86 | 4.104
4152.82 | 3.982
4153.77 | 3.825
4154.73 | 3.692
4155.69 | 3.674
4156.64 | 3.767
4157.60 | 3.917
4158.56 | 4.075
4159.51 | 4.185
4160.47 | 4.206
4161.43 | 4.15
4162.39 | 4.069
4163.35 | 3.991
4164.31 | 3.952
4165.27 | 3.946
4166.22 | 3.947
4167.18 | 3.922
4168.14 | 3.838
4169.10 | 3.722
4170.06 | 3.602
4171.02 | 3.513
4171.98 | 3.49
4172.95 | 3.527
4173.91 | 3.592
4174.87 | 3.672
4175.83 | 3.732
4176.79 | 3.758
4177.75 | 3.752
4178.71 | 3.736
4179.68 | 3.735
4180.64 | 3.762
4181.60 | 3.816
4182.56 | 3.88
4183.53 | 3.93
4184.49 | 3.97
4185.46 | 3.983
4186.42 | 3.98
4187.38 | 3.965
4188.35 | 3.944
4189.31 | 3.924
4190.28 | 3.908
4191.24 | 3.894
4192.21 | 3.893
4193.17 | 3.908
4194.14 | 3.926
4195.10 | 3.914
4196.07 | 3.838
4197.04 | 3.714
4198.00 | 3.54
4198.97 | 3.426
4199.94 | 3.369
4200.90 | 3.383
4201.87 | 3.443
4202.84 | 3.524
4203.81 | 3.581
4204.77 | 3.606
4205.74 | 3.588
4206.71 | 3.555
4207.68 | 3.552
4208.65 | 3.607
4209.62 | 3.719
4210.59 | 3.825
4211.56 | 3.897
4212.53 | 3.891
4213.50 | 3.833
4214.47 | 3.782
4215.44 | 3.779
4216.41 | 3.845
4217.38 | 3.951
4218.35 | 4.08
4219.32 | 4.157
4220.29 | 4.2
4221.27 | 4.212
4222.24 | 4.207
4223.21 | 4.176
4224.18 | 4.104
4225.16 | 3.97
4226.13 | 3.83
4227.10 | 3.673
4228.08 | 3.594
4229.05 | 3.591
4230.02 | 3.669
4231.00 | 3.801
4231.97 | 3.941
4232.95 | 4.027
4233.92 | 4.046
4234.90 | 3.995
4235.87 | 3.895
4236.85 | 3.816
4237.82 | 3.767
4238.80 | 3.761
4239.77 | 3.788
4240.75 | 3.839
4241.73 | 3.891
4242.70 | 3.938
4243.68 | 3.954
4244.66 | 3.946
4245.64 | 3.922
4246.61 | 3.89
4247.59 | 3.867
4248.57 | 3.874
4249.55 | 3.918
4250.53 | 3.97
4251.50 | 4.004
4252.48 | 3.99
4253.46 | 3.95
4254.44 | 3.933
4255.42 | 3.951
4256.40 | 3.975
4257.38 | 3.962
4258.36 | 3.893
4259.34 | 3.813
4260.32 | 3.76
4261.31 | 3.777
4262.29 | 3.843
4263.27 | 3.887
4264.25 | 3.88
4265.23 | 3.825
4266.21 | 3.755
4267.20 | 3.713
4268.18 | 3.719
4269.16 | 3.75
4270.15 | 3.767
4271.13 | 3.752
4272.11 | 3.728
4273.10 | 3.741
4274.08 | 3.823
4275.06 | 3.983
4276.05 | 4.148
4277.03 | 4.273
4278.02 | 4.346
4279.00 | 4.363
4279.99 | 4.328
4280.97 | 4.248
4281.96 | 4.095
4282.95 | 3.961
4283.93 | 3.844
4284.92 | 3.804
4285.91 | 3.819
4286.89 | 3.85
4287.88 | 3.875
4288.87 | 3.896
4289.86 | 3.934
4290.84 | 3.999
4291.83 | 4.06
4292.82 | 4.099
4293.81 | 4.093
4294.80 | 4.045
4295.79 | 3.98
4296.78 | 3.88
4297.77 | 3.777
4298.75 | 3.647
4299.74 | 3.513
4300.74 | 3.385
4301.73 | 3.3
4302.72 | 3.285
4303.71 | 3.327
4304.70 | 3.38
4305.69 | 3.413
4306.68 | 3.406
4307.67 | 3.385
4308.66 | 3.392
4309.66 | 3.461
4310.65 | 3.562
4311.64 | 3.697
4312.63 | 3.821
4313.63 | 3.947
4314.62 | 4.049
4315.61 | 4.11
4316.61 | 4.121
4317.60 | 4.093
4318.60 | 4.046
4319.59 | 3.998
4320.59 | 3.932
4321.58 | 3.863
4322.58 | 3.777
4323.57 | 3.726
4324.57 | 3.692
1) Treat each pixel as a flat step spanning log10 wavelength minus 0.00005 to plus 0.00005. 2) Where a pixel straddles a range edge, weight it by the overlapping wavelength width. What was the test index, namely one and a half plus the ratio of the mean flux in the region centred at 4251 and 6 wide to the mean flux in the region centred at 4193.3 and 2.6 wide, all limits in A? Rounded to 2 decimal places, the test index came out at 2.51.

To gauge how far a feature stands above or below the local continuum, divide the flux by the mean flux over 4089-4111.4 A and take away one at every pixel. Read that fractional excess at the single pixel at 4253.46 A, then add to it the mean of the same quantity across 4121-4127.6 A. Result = 0.47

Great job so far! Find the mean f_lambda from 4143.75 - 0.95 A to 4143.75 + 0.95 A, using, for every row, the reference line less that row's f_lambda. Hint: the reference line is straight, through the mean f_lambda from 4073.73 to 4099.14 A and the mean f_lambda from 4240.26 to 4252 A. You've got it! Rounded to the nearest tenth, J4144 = -0.7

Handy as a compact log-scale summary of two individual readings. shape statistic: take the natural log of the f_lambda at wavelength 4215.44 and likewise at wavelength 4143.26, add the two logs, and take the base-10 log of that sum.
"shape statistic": 0.454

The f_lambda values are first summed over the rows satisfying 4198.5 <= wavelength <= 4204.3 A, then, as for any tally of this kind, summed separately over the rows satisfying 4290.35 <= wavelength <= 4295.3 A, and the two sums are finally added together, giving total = 41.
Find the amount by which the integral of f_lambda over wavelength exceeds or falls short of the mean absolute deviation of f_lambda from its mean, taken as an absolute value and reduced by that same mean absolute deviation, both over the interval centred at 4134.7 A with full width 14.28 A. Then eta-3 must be 60.5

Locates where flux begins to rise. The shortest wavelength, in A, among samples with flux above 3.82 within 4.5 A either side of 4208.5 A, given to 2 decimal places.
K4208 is 4210.59 A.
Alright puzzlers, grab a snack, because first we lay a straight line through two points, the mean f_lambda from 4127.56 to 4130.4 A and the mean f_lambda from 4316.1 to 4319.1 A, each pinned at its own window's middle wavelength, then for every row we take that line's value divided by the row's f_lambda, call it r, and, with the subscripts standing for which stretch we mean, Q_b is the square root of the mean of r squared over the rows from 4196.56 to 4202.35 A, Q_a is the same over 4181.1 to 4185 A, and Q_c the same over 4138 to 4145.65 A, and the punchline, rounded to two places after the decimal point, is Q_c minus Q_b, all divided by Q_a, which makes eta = -0.26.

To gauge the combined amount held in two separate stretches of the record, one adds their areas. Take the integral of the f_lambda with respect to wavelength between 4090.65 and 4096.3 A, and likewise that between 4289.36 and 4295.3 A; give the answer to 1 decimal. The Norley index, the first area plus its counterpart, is 43.4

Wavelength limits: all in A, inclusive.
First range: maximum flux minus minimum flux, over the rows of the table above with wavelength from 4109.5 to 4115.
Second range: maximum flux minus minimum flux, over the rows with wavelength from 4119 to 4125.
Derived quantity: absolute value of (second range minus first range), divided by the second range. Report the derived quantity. 0.3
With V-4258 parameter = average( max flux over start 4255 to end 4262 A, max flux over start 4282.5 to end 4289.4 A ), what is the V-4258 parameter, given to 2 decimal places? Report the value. 3.97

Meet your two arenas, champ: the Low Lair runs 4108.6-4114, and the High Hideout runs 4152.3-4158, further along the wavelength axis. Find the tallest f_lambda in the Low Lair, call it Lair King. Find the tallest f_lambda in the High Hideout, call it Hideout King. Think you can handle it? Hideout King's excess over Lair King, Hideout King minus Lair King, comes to 0.34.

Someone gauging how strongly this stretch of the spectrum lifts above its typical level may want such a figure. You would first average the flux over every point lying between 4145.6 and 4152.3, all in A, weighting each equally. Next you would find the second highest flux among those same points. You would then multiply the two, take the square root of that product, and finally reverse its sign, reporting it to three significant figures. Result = -4.12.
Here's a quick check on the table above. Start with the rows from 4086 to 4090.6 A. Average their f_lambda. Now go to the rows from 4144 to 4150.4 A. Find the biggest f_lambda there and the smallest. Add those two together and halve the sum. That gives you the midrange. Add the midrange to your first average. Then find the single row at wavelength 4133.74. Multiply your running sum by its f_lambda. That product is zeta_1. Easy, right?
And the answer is 34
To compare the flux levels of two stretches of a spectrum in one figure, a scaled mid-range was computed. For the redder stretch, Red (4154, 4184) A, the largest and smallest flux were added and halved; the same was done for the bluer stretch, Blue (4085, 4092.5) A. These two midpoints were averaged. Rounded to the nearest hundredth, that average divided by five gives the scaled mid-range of 0.77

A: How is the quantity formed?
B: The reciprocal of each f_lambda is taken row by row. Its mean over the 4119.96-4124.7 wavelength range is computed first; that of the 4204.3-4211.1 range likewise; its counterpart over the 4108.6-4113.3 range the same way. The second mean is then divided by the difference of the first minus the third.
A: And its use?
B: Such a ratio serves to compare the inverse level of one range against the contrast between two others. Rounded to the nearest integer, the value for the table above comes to -3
